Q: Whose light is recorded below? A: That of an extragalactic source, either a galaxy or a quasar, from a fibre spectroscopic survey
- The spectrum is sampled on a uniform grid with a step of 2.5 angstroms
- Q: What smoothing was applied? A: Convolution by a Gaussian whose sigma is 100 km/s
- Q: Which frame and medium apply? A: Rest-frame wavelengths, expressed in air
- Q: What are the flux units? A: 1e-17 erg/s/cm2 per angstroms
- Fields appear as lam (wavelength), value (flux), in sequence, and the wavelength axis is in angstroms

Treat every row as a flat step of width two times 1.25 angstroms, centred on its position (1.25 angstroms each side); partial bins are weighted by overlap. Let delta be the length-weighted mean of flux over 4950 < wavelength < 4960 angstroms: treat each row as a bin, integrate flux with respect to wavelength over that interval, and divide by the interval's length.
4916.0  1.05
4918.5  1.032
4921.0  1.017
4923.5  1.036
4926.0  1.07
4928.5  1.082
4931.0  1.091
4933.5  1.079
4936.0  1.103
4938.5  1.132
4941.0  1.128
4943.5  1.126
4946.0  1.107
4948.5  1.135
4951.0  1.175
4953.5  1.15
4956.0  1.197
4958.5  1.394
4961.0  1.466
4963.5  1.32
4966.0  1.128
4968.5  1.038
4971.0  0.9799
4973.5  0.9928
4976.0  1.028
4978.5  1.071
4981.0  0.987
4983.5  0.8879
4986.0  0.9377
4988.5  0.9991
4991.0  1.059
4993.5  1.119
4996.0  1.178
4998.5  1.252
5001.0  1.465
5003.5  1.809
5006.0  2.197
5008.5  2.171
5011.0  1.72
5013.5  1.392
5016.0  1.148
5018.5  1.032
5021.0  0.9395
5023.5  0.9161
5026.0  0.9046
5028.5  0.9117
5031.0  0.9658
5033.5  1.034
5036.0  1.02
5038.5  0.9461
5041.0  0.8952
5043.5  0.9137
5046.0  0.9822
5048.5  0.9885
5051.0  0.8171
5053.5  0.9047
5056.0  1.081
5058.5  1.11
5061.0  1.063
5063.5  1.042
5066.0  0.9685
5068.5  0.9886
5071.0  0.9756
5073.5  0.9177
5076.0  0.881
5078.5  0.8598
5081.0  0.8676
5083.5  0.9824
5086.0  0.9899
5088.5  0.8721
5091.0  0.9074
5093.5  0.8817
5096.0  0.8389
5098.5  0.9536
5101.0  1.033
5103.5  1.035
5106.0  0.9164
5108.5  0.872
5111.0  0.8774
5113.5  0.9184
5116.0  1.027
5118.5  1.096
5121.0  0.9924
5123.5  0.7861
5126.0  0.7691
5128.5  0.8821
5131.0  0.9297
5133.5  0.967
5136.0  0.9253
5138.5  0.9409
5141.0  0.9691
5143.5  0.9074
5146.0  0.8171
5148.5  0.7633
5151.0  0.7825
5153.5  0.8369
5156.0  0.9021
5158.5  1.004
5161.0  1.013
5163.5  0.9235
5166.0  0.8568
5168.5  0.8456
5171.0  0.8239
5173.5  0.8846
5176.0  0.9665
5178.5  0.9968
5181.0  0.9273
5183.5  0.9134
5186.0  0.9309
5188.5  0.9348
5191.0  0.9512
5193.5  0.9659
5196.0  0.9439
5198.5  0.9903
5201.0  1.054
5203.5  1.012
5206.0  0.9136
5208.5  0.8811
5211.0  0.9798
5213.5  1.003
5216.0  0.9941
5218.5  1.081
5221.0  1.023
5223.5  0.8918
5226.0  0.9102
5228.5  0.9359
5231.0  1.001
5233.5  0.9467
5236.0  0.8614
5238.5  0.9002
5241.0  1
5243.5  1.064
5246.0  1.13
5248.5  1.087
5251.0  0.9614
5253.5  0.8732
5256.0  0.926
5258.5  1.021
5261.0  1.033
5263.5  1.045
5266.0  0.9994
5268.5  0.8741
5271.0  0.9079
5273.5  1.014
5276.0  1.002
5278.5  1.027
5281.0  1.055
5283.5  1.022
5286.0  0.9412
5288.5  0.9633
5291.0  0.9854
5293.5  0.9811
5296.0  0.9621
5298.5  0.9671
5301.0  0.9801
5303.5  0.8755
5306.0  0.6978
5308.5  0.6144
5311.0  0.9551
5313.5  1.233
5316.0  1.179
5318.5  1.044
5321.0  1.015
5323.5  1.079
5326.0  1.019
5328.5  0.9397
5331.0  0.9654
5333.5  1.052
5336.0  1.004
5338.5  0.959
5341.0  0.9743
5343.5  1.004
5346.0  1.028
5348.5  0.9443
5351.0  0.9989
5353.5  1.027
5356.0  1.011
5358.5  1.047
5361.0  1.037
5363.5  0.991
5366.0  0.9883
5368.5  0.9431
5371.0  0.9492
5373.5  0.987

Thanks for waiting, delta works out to 1.24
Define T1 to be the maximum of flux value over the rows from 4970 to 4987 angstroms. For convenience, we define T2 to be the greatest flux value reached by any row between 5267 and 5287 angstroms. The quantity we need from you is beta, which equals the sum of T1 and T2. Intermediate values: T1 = 1.071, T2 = 1.055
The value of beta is 2.1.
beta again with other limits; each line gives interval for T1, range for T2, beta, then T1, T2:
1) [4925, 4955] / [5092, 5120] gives 2.3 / 1.175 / 1.096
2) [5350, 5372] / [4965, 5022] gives 3.2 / 1.047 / 2.197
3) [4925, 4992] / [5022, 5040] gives 2.5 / 1.466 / 1.034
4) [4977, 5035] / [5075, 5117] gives 3.2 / 2.197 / 1.035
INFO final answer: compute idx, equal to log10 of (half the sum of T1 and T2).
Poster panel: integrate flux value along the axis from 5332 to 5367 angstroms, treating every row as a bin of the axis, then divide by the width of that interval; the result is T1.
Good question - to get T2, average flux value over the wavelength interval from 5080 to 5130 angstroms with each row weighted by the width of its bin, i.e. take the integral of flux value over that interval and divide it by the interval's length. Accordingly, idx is -0.0155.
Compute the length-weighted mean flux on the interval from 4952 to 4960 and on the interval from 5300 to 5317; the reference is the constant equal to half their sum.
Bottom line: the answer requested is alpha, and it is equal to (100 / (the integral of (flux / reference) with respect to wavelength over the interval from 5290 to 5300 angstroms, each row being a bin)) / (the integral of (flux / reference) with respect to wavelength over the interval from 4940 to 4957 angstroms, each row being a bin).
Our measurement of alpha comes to 0.6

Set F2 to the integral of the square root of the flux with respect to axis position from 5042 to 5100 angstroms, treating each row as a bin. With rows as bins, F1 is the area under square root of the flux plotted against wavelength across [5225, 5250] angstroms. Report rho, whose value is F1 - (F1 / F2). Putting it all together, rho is 24.3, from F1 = 24.8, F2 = 56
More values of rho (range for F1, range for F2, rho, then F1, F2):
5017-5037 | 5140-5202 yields 19.3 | 19.7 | 59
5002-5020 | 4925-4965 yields 22.2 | 22.7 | 43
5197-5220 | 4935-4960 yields 22.0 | 22.9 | 27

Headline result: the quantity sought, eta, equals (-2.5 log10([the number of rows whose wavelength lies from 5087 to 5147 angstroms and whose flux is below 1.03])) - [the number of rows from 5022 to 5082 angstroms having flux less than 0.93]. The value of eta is -14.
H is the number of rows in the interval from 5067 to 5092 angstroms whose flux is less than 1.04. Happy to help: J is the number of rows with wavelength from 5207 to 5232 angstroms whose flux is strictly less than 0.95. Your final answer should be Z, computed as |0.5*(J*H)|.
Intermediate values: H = 10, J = 4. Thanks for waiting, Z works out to 20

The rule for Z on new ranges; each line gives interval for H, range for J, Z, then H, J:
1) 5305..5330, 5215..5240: 18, 6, 6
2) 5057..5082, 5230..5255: 14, 7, 4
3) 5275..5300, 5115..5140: 27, 9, 6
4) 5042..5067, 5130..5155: 24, 6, 8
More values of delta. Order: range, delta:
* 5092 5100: 0.90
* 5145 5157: 0.82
